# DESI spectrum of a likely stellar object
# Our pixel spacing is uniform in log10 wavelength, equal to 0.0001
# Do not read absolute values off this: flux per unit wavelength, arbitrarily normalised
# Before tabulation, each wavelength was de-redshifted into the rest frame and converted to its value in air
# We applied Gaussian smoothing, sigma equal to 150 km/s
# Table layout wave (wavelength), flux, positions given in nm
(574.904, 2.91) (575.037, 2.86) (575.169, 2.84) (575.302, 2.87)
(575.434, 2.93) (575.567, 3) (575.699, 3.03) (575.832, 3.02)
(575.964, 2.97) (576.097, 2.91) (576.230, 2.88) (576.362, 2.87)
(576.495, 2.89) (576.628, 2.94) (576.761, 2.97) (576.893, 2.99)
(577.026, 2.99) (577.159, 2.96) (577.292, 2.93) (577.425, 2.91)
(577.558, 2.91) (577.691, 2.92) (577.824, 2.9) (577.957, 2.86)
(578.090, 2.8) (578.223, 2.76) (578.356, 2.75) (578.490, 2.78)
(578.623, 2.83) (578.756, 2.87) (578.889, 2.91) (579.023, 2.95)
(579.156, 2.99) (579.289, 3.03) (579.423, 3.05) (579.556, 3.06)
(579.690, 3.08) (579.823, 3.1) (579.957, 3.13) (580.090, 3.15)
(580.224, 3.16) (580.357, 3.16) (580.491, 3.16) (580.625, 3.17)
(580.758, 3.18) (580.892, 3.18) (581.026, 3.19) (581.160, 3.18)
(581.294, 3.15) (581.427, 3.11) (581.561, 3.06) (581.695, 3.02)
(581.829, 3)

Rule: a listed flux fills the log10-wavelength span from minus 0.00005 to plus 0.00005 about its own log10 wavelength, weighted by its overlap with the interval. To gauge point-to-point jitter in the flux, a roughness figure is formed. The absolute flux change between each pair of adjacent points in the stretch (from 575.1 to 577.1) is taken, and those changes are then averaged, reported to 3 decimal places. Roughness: 0.034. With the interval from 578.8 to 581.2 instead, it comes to 0.017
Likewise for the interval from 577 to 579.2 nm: 0.031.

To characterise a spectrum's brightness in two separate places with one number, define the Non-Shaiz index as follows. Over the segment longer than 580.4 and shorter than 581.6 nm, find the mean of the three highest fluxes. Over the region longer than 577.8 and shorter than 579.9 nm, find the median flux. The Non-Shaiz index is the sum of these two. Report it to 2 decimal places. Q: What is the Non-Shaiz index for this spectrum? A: 6.09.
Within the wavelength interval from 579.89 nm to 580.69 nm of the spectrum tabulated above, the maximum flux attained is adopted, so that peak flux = 3.17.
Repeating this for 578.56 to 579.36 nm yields 3.03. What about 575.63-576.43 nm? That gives 3.03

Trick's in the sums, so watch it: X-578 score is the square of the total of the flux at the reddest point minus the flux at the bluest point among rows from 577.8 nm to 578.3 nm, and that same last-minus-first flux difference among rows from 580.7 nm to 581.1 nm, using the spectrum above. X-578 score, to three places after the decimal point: 0.017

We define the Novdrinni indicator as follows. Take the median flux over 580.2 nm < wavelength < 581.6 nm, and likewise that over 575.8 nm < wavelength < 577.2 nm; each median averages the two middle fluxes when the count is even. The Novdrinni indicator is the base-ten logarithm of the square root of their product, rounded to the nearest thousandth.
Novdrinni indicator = 0.485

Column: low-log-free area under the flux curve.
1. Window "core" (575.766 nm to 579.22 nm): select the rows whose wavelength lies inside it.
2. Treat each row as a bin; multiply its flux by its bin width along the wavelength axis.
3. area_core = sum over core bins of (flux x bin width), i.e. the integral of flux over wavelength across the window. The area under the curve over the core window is 10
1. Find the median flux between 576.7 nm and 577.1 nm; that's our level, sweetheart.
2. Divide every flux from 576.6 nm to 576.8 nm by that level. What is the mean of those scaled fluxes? 0.988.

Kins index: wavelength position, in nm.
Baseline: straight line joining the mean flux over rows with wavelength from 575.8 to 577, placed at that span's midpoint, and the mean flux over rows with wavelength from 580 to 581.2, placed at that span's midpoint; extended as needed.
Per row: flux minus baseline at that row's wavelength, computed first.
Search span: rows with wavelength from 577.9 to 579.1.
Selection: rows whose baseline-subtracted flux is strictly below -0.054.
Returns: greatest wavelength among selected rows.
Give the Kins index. 579.023 nm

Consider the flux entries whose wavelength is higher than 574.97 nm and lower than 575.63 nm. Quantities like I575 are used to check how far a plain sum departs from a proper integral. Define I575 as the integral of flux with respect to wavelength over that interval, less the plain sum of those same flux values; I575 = -12.6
